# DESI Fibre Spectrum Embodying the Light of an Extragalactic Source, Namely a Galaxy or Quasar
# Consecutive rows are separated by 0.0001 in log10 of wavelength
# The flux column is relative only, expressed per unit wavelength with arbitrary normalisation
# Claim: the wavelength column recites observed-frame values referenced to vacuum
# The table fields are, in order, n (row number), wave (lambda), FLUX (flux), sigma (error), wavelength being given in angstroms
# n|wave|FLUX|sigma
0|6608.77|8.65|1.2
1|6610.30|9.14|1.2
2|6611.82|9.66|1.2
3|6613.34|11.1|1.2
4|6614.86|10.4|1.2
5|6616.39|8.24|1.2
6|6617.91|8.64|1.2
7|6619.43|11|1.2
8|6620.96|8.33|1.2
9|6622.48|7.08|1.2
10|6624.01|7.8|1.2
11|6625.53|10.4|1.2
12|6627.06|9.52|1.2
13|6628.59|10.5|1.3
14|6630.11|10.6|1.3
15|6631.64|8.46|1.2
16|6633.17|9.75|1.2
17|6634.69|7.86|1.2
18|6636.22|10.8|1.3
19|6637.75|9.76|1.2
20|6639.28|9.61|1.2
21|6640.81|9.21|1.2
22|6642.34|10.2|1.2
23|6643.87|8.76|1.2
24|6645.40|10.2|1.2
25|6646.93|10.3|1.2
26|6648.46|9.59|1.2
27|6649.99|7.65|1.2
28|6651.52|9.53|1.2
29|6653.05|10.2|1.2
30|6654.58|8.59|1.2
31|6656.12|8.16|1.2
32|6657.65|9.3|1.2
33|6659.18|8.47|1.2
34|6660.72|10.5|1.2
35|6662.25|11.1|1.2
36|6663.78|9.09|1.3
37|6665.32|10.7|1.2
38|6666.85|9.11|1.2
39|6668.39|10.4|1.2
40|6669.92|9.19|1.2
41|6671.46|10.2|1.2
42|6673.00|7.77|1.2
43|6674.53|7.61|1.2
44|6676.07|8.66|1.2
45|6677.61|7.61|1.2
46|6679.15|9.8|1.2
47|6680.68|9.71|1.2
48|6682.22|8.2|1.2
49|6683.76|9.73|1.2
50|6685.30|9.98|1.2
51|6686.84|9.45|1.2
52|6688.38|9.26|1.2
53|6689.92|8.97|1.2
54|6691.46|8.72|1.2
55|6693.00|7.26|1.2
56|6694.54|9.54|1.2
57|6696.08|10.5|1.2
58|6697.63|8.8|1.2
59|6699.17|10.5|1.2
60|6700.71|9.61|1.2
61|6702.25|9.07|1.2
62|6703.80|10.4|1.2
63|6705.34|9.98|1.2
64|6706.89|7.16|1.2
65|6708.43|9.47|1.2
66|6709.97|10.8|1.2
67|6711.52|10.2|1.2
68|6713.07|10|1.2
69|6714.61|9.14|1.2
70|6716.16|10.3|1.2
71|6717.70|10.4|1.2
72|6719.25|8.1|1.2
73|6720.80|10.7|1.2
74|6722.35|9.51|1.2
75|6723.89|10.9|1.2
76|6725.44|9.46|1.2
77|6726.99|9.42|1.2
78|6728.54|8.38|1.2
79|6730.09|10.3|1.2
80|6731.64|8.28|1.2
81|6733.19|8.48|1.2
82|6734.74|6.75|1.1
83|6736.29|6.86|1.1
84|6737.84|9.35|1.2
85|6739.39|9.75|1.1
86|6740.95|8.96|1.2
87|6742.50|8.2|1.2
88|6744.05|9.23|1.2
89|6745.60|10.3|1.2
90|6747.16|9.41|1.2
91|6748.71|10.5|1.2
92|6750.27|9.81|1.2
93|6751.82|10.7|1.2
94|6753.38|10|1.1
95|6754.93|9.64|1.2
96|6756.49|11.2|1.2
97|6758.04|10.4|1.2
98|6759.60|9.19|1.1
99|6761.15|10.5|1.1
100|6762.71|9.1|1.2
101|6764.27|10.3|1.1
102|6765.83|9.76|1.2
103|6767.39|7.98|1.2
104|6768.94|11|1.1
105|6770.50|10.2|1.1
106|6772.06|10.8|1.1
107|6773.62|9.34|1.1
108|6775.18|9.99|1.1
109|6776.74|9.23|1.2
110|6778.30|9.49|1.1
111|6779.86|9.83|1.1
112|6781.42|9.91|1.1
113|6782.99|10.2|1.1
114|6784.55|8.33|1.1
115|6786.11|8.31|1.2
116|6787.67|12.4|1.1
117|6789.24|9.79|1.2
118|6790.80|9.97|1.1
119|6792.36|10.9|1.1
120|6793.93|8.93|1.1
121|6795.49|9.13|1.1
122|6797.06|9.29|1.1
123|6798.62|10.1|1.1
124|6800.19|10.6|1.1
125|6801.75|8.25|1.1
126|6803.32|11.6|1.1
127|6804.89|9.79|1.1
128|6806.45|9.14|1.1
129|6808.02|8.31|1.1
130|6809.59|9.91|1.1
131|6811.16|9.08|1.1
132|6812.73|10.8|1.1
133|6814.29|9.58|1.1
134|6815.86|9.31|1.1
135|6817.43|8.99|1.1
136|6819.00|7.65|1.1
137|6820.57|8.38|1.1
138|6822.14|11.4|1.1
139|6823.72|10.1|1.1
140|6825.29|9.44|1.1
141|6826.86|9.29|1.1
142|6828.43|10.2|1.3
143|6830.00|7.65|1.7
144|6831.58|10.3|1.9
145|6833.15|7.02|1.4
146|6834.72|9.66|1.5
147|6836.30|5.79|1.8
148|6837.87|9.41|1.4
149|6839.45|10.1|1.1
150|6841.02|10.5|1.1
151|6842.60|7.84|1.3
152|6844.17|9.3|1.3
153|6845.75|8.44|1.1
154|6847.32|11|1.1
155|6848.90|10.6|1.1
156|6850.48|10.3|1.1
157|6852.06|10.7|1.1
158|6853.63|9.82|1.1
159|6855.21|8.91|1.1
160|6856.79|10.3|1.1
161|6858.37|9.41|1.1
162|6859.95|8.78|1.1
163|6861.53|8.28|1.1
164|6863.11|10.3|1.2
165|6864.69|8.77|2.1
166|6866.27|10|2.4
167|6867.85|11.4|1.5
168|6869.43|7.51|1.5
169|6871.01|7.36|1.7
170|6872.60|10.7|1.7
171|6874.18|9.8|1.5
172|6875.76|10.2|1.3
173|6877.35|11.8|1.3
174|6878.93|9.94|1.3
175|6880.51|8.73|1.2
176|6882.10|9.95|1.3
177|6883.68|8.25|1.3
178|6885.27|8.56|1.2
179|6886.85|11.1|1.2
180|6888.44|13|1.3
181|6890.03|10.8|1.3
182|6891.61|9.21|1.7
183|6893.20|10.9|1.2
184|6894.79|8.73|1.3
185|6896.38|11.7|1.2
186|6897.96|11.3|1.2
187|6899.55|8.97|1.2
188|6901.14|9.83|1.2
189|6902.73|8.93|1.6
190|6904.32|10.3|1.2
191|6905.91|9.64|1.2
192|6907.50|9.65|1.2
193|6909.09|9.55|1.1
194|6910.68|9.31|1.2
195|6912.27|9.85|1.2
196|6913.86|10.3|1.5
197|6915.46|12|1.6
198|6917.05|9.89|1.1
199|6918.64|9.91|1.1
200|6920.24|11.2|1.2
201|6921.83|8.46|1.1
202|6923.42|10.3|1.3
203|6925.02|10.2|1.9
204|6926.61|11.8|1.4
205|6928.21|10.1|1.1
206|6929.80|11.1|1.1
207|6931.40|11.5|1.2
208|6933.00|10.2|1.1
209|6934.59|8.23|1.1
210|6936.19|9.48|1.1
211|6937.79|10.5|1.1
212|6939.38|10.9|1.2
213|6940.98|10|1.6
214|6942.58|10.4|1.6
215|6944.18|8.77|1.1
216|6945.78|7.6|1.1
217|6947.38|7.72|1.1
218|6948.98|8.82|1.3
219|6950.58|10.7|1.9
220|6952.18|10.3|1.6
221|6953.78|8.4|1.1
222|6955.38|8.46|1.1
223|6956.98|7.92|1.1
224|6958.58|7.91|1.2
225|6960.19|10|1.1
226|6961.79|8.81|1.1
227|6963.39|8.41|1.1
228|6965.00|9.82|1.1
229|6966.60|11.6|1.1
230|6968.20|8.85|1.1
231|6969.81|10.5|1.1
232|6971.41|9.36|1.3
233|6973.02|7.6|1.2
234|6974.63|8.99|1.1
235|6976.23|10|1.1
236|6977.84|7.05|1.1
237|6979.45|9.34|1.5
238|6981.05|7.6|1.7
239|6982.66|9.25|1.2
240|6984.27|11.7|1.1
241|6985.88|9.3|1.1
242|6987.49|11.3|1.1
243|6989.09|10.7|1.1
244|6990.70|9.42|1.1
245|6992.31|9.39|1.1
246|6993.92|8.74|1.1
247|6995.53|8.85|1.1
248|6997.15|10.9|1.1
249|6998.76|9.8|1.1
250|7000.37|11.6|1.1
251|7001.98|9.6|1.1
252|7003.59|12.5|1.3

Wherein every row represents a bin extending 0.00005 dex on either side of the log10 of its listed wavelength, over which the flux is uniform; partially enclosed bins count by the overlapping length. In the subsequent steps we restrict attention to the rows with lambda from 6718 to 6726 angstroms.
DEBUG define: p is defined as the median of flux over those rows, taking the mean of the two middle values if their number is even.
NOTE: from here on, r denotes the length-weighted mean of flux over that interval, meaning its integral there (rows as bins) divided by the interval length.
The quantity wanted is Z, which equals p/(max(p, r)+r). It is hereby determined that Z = 0.486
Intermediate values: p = 9.51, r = 9.8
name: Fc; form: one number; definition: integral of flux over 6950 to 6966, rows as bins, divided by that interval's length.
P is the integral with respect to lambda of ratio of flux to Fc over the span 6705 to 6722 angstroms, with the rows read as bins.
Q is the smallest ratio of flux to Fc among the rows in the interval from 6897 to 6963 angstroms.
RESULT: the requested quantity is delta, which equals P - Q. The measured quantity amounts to 17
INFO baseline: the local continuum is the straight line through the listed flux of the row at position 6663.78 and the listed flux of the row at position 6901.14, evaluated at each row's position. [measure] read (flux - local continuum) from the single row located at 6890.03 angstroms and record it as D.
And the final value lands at 1.0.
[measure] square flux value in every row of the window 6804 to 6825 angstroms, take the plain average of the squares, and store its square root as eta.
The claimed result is 9.5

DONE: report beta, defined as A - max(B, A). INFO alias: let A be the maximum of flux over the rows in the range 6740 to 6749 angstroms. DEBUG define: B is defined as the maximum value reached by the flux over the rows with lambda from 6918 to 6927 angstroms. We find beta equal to -1.3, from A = 10.5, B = 11.8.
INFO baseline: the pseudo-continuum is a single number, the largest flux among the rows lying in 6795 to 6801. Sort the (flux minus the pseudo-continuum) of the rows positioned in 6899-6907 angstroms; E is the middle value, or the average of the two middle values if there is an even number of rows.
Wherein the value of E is -1.0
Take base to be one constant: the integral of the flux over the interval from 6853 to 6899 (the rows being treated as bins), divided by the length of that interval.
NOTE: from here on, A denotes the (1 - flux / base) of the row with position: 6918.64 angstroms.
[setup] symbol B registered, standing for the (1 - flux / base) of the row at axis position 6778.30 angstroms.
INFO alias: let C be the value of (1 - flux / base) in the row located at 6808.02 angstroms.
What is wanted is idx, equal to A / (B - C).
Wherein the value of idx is 0.1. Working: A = -0.01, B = 0.04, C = 0.16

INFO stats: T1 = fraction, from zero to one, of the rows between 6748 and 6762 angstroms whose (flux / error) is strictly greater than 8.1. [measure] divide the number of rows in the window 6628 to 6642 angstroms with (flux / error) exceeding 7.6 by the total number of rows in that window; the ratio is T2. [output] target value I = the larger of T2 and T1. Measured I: 0.89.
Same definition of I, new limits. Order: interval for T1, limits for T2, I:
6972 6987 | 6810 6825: 0.89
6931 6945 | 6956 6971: 0.78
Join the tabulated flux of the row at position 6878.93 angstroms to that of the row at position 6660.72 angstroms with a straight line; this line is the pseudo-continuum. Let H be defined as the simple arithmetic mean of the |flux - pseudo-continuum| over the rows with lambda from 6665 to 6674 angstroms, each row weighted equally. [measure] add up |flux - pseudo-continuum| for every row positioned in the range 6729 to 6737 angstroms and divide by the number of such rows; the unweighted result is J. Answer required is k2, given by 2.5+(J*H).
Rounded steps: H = 1.0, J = 2.2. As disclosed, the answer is 4.7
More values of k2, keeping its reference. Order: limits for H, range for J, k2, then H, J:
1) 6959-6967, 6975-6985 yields 3.7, 0.9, 1.3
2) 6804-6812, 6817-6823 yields 3.9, 0.9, 1.6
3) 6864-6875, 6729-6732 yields 3.8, 1.2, 1.0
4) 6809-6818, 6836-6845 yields 3.5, 0.7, 1.4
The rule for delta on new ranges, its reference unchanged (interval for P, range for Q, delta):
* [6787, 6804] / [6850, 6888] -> 18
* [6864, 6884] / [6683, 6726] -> 20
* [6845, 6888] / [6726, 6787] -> 45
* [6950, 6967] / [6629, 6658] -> 16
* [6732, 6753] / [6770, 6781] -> 20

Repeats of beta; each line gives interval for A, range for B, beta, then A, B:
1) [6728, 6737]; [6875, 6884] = -1.5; 10.3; 11.8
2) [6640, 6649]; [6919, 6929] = -1.5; 10.3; 11.8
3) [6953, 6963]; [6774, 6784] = -0.2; 10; 10.2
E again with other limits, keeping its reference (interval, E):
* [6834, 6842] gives -0.9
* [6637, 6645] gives -1.0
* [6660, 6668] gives -0.1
